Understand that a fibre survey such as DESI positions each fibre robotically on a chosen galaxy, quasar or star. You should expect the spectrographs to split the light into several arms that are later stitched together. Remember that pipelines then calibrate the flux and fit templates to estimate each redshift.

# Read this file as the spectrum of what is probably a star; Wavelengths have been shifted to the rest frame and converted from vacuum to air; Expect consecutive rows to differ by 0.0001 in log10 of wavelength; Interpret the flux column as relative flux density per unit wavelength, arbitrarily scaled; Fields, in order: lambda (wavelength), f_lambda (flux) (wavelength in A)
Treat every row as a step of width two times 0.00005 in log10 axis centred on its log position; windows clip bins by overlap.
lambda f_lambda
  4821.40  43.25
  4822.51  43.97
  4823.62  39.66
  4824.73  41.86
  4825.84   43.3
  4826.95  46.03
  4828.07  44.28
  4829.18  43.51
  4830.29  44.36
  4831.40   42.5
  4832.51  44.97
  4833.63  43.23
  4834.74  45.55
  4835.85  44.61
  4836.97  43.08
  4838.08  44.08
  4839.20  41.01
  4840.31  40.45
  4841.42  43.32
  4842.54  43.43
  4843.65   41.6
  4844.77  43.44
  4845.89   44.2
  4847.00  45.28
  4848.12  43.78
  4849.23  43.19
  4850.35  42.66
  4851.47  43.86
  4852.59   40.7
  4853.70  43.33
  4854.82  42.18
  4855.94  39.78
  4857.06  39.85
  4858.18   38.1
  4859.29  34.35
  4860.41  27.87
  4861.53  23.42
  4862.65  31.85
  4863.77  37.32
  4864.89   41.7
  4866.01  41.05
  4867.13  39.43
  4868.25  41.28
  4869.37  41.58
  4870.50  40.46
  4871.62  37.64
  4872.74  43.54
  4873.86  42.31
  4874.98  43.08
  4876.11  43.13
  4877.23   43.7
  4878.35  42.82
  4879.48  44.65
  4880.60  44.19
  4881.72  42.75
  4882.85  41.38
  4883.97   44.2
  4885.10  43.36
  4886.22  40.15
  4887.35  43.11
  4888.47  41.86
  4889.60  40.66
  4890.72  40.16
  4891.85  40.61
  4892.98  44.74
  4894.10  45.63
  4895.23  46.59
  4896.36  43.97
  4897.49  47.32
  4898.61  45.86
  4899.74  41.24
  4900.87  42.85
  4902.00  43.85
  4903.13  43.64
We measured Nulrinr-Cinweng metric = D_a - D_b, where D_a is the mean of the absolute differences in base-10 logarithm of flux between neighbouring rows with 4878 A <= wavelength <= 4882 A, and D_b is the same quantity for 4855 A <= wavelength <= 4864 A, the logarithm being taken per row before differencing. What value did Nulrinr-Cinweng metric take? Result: -0.050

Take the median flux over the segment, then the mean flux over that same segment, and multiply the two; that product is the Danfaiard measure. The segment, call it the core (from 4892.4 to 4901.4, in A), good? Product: 2023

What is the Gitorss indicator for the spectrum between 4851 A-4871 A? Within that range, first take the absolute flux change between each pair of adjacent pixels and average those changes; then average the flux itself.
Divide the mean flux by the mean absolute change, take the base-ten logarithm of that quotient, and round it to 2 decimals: 1.12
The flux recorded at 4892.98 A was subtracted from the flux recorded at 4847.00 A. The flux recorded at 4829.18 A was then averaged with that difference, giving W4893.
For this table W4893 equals 22.0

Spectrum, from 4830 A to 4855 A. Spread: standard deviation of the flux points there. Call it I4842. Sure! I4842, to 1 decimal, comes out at 1.4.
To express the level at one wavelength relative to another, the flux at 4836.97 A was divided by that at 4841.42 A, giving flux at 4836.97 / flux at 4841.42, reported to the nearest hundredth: 0.99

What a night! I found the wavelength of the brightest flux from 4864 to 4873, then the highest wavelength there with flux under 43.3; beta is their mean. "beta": 4872.2 A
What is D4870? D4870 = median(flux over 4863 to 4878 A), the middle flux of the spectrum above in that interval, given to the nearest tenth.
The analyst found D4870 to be 41.6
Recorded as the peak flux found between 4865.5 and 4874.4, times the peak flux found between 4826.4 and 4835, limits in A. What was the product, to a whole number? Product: 2004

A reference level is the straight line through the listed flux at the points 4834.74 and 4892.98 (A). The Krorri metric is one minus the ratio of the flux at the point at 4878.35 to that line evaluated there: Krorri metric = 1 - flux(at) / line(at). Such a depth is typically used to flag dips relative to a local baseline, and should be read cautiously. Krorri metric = 0.047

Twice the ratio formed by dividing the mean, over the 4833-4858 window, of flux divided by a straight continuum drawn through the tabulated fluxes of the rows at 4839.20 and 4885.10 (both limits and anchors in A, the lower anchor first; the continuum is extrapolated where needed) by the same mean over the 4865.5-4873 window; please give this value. 2.17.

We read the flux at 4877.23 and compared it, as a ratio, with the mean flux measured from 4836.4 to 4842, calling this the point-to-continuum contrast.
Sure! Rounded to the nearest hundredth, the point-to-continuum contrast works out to 1.03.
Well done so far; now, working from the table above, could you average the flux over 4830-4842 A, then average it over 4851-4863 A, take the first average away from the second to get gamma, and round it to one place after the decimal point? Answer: -6.5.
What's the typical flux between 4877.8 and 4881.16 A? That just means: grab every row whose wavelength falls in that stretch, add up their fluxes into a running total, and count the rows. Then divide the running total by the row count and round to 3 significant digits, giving 43.9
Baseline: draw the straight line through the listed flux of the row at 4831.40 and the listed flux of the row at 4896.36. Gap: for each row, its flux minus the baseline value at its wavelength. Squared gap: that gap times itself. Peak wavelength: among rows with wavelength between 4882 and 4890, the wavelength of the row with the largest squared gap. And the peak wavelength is 4886.22 A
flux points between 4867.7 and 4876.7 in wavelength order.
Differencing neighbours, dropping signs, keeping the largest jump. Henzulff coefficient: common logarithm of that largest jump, 0.77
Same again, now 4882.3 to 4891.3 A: 0.51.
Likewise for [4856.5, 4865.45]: 0.93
